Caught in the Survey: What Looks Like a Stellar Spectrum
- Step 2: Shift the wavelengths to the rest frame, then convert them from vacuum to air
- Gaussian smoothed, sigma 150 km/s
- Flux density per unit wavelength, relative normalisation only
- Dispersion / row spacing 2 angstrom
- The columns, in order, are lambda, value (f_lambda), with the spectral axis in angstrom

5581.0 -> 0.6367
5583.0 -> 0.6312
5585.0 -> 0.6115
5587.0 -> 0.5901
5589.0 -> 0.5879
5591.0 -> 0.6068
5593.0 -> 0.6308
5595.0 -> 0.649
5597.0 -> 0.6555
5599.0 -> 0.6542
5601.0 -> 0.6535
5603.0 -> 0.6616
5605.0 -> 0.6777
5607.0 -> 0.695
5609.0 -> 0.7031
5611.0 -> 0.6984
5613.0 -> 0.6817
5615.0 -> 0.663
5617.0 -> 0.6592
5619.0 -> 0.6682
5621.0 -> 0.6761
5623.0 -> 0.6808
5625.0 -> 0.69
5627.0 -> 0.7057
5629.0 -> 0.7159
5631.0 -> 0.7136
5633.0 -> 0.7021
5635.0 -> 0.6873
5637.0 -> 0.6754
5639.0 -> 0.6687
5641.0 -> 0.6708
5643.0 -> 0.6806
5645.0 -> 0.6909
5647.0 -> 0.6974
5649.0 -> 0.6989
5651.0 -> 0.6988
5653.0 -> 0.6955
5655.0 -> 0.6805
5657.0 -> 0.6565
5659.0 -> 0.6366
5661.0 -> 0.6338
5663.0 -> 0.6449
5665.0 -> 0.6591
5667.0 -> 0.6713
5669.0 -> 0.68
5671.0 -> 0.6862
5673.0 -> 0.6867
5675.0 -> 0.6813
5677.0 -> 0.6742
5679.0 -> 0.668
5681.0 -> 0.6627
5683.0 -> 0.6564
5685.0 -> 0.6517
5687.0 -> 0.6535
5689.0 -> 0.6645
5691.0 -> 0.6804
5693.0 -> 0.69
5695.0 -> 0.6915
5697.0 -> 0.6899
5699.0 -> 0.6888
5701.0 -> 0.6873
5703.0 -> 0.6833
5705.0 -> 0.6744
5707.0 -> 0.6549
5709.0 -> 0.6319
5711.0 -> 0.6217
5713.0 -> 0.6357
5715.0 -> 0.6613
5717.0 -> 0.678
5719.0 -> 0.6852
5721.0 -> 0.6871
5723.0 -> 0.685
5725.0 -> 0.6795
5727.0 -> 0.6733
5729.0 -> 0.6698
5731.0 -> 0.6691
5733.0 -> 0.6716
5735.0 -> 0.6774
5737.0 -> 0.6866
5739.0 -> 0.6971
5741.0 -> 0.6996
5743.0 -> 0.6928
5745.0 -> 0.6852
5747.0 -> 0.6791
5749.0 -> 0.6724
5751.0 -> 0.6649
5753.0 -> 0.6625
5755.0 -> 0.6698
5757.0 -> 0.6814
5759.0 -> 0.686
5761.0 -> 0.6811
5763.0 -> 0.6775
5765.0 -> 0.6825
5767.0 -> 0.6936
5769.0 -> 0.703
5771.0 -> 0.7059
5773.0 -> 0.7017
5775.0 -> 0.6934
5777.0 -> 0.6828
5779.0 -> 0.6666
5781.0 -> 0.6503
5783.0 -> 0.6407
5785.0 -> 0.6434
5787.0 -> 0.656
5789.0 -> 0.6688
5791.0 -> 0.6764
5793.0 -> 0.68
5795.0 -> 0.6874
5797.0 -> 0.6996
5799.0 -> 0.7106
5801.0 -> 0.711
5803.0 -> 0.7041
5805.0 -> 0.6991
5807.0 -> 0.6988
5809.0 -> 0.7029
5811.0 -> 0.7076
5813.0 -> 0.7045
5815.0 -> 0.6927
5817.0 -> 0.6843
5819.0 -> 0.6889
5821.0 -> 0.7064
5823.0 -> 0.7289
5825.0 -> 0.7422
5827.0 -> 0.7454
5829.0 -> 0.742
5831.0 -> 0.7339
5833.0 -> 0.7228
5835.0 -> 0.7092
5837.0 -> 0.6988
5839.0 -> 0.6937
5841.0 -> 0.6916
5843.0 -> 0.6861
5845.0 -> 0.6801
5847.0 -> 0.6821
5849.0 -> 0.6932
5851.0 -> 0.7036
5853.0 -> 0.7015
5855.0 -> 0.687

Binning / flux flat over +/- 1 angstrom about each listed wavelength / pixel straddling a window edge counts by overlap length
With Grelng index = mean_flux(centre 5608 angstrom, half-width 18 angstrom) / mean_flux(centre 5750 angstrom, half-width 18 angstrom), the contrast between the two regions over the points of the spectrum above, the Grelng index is 0.979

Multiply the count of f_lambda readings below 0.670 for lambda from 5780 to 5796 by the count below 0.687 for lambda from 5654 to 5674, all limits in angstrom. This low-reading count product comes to 50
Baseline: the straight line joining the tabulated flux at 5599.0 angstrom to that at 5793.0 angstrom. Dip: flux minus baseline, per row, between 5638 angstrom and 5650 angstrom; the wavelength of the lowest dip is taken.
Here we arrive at 5639.0 angstrom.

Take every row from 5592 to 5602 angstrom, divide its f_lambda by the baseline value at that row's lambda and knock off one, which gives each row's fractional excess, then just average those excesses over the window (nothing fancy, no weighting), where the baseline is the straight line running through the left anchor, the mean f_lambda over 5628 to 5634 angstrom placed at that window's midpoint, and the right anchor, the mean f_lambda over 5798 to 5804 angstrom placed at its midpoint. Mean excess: -0.09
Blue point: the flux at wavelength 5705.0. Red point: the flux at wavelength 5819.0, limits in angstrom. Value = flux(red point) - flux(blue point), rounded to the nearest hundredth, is 0.01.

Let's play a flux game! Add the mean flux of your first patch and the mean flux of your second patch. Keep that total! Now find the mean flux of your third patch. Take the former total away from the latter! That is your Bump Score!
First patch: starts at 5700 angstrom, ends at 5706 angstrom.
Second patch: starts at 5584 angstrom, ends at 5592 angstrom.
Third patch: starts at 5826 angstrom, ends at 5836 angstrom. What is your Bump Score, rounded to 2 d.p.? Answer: -0.55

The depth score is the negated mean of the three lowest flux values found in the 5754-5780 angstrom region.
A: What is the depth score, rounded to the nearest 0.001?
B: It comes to -0.671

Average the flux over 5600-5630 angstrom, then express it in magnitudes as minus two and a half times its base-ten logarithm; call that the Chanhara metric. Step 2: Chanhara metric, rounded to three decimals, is 0.416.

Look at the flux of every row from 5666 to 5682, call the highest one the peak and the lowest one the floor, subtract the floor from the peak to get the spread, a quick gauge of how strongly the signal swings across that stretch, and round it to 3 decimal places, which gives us 0.024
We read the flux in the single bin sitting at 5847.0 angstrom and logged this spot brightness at 0.6821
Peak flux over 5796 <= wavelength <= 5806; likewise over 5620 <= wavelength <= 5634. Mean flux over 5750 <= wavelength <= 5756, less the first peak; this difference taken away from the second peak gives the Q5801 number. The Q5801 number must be 0.76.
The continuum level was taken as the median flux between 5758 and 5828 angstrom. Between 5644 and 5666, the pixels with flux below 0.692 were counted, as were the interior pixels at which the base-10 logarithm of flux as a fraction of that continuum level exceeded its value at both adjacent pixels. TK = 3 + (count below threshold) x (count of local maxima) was 10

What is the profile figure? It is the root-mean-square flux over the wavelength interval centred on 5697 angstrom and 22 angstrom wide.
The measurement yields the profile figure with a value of 0.678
